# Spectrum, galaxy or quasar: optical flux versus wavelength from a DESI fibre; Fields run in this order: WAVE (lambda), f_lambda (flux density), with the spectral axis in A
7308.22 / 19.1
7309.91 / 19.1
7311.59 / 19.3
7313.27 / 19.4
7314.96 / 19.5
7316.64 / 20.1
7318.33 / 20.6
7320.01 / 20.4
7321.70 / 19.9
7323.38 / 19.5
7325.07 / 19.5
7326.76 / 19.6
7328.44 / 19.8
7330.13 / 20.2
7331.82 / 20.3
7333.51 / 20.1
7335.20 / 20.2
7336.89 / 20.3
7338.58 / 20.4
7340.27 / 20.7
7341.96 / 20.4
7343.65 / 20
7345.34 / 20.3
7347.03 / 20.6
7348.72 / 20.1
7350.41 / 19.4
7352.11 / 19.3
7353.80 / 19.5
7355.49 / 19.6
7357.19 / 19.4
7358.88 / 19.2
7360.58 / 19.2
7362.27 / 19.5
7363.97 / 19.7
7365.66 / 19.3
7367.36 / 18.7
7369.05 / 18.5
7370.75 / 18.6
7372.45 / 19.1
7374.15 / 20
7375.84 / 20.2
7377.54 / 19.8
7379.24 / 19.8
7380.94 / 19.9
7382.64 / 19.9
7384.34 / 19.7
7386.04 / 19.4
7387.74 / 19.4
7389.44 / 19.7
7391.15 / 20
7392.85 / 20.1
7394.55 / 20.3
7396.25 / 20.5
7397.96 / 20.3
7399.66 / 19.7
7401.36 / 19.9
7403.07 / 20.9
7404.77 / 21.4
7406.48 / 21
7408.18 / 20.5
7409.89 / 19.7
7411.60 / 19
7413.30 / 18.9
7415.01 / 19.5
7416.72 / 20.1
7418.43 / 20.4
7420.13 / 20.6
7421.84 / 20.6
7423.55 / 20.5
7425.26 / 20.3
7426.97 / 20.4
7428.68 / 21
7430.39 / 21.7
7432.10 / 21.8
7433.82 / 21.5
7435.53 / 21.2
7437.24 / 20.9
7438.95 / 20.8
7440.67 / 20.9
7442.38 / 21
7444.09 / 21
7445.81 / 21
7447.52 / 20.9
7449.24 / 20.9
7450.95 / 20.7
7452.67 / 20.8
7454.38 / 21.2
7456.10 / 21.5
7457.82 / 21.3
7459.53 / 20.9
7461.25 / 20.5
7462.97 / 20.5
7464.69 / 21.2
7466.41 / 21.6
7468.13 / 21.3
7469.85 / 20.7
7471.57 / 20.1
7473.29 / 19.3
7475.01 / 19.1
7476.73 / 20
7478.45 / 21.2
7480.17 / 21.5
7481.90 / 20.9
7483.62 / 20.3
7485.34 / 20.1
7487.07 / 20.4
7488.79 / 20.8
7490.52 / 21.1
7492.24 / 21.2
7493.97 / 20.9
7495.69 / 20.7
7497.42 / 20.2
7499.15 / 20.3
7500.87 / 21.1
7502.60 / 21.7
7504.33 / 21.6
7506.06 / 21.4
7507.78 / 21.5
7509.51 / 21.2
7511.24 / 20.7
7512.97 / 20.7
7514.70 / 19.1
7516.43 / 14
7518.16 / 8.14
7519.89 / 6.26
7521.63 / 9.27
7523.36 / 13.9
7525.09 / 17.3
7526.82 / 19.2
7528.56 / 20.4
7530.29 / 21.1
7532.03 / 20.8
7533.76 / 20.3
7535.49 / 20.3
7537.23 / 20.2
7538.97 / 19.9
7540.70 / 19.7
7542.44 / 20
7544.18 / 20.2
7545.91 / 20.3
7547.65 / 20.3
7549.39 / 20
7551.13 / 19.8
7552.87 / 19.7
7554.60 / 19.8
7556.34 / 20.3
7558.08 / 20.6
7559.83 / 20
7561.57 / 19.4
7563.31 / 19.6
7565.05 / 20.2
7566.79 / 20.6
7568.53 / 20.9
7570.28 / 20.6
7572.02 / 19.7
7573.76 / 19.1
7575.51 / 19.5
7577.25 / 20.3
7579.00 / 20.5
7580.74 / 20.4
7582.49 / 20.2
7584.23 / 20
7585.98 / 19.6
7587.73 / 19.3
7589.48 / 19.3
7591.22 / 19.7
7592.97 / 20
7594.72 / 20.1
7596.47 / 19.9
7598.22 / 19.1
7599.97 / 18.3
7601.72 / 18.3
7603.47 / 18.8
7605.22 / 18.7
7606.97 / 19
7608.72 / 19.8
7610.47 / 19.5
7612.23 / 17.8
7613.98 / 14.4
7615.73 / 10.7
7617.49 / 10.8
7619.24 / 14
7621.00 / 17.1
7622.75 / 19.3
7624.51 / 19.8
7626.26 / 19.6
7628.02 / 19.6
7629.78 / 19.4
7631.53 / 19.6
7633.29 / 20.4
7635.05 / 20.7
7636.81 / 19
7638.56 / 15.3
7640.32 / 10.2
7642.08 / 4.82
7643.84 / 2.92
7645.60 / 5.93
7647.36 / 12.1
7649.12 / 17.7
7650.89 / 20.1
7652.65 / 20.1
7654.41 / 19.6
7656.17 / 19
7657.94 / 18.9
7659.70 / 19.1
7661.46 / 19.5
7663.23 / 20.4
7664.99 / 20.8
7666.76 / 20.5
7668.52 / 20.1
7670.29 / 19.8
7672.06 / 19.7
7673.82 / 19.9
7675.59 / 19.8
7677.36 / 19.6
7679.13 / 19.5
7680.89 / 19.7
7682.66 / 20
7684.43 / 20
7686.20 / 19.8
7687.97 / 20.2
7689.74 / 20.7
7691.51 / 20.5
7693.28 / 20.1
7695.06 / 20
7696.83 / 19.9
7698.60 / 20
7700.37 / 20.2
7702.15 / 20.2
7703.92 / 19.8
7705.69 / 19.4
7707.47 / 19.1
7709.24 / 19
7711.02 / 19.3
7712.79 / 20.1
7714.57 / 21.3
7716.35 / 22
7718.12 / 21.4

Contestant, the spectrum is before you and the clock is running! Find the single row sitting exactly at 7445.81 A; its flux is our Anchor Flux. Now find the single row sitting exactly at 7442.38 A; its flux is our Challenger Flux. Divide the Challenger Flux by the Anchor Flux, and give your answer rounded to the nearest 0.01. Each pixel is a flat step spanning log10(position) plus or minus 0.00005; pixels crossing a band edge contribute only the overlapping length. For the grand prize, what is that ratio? 1.00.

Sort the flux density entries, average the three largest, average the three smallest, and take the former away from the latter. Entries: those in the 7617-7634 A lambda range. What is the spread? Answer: -6.0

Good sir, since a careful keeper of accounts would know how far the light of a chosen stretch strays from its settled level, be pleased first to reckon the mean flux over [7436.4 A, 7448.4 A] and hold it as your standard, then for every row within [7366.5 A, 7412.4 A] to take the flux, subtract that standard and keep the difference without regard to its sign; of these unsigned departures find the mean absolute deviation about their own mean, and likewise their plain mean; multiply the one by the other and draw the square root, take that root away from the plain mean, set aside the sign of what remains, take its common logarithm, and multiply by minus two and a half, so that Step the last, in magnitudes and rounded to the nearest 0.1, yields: 1.0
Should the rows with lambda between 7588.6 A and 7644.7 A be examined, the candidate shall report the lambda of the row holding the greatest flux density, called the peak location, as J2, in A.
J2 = 7635.05 A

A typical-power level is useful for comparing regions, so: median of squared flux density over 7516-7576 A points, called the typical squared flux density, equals 400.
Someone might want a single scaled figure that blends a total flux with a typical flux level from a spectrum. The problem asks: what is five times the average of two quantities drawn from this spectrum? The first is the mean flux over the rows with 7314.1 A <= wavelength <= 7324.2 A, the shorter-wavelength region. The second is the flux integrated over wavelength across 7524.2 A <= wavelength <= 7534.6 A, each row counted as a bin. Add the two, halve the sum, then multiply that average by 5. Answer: 566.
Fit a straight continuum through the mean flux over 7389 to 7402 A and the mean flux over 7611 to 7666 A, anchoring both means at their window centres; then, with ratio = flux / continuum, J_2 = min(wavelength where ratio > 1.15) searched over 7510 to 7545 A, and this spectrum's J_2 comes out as 7530.29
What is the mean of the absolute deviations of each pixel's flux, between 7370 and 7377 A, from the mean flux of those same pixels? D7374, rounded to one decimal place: 0.6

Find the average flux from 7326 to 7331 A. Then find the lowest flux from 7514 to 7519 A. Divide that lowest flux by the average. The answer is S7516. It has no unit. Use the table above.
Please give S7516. 0.41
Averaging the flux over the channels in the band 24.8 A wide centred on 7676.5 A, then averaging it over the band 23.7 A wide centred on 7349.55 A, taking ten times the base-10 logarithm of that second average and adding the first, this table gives 32.9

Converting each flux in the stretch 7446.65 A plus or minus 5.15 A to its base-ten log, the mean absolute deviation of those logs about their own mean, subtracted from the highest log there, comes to 1.32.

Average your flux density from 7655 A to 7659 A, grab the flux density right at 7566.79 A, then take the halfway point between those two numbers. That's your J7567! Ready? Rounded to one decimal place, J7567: 19.8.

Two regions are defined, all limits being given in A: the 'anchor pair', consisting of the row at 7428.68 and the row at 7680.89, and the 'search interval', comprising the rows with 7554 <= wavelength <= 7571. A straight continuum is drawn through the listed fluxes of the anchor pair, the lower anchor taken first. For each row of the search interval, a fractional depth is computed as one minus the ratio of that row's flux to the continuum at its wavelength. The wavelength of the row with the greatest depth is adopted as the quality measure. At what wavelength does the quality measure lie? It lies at 7561.57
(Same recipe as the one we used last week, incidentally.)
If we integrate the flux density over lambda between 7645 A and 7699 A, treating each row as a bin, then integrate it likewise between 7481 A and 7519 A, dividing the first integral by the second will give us 1.4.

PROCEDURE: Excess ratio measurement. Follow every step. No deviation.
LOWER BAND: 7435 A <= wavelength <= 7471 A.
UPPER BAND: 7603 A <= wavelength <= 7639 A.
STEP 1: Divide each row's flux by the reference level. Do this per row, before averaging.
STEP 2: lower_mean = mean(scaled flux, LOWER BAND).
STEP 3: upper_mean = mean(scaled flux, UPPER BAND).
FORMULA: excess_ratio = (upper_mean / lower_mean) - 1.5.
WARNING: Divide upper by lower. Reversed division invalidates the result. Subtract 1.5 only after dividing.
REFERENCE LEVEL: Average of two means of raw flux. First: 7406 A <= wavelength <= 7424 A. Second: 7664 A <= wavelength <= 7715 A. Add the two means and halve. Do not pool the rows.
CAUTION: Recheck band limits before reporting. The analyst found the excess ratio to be -0.65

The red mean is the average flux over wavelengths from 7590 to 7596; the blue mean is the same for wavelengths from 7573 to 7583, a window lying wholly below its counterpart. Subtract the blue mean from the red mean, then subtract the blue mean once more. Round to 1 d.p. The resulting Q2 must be -20.1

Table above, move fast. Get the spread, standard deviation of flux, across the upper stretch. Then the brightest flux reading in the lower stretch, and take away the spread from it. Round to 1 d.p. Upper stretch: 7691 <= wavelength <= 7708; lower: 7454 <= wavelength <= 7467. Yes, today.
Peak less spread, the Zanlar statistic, 21.2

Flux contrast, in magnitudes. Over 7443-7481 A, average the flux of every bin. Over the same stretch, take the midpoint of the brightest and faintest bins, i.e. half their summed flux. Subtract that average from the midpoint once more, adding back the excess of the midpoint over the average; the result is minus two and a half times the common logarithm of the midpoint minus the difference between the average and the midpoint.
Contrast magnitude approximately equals -3.25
